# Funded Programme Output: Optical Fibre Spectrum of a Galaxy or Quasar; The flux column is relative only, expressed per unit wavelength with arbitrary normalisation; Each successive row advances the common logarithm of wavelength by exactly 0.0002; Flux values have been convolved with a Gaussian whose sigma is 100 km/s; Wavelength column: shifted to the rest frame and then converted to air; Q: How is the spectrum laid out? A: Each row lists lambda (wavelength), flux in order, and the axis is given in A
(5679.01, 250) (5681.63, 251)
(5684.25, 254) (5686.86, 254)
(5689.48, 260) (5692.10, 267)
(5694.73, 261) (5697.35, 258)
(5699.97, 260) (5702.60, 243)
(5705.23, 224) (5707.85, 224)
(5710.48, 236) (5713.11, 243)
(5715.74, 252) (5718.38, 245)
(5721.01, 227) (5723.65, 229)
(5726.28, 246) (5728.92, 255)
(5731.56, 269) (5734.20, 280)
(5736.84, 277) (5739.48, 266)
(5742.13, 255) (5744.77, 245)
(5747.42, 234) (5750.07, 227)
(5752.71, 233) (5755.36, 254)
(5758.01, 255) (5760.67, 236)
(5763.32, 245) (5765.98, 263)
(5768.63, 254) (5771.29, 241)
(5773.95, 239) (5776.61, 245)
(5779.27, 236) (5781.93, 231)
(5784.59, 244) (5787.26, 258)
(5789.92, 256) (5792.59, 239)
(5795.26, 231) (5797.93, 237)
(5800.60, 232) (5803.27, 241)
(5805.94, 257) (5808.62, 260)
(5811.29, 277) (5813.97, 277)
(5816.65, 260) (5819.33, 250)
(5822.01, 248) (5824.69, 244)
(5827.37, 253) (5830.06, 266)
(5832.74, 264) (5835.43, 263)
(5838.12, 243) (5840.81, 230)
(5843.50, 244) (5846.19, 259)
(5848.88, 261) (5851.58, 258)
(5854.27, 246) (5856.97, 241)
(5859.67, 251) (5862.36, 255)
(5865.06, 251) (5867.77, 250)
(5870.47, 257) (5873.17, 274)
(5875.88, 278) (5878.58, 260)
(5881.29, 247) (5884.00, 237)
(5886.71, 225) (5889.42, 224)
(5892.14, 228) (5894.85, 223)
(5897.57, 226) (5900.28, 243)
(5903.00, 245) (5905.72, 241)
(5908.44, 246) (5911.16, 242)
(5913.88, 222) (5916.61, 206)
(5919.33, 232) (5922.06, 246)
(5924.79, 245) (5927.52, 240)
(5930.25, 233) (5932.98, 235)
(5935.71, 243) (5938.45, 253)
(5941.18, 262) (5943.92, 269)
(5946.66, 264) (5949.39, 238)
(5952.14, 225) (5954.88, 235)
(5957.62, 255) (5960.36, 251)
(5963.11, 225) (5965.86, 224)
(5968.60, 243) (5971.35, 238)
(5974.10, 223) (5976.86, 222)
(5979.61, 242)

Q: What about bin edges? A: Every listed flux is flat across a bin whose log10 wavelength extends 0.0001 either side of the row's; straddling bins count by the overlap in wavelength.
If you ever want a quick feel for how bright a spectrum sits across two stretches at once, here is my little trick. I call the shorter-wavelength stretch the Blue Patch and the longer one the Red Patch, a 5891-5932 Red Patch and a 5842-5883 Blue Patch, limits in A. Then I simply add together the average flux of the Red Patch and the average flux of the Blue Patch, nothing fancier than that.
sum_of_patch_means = 490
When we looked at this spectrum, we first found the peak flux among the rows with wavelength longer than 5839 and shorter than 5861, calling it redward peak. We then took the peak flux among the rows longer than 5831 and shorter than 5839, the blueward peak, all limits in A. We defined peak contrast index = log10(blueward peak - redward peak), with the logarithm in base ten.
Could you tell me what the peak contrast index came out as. 0.5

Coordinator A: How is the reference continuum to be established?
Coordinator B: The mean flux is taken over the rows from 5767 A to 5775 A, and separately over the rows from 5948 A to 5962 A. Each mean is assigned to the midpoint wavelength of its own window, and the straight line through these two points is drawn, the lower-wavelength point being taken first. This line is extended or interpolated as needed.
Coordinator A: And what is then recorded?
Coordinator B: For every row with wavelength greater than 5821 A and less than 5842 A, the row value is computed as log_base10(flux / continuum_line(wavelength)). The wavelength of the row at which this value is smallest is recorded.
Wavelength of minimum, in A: 5840.81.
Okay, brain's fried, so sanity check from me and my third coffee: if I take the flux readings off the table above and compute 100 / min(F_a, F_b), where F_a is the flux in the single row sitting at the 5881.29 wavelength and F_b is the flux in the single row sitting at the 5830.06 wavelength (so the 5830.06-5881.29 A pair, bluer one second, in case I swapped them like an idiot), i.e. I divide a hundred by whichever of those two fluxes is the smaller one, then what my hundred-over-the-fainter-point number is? 0.405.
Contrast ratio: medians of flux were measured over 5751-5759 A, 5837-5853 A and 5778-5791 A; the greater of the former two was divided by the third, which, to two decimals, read 1.04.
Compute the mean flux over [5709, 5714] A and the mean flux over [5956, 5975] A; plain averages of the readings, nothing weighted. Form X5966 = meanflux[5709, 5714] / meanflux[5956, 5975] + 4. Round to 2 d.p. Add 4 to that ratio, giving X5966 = 5.01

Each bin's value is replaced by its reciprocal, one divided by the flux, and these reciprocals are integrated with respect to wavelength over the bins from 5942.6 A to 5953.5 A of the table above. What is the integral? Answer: 0.044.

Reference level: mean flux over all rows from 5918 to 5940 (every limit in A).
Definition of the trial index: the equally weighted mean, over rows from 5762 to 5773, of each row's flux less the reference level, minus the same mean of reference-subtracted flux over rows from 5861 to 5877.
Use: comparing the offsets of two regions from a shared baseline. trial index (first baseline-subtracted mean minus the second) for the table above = -10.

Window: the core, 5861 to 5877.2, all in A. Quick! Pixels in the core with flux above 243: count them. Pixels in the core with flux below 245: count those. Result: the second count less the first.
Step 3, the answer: -6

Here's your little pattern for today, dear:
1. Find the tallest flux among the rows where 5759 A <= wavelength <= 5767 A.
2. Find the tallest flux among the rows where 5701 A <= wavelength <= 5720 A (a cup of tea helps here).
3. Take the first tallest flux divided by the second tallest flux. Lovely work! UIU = 1.04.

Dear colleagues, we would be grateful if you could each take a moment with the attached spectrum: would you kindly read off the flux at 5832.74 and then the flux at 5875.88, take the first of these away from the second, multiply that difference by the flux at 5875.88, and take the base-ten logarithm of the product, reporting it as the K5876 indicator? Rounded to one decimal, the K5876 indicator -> 3.6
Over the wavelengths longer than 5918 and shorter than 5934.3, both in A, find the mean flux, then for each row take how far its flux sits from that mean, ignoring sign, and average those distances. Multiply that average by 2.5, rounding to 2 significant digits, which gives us 13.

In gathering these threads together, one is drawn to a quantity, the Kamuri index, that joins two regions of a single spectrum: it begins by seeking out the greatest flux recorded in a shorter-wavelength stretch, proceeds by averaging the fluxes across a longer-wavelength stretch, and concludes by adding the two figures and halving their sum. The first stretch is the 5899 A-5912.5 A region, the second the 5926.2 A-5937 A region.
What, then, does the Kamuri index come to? 242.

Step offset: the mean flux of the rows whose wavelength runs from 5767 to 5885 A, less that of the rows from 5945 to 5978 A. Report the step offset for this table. 14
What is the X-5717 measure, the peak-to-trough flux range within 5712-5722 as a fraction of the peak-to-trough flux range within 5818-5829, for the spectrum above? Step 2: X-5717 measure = 2.8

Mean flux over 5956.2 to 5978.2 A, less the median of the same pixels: 3.6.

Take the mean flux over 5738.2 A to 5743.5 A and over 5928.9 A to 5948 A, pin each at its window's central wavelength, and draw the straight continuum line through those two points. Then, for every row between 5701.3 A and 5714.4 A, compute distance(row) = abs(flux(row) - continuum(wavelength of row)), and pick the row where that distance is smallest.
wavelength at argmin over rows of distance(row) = 5713.11 A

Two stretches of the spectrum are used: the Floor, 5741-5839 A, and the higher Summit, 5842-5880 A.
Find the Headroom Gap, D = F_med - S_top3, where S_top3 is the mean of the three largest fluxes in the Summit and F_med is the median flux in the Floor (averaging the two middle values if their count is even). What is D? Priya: -26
